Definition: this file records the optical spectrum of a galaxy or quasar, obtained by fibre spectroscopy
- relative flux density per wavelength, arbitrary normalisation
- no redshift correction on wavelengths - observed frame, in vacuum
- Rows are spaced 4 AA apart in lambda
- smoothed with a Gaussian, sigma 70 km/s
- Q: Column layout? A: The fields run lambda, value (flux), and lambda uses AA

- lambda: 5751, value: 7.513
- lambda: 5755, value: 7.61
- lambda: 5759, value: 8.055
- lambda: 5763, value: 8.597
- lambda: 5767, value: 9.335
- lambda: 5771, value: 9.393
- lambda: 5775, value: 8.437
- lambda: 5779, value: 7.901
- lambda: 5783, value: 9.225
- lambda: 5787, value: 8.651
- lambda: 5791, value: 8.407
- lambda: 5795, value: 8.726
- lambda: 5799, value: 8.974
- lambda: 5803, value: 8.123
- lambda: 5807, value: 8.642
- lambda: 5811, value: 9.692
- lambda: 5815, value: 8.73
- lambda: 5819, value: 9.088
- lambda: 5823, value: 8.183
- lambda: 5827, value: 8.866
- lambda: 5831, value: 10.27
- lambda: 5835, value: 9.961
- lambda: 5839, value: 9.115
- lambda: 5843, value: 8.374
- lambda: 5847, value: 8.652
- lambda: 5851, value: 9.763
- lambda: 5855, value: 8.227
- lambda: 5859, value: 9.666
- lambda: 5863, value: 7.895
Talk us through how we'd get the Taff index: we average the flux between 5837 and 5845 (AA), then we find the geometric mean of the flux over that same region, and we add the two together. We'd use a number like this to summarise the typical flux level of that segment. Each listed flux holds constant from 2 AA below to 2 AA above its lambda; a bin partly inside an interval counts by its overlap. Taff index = 17.5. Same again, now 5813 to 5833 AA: 18.0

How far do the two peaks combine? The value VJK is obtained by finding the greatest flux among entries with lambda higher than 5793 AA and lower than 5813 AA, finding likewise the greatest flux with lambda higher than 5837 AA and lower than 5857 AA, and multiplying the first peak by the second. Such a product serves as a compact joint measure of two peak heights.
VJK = 95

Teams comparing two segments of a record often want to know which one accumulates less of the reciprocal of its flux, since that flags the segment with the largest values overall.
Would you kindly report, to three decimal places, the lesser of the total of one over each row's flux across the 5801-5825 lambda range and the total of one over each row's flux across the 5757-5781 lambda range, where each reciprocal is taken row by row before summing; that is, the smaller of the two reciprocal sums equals 0.689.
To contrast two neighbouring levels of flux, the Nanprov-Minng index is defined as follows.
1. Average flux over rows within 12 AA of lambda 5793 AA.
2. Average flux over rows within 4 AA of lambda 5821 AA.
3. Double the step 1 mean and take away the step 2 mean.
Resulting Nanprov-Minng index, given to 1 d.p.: 8.7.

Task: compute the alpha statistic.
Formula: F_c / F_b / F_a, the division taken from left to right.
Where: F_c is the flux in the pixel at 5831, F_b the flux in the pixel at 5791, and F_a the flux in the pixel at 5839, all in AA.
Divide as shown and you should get 0.134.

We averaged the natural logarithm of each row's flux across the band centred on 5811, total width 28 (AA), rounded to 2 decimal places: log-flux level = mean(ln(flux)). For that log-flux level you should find 2.17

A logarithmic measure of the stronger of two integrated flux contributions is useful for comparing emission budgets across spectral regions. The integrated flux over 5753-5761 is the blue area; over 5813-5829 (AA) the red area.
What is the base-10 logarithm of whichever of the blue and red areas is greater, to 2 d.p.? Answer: 2.14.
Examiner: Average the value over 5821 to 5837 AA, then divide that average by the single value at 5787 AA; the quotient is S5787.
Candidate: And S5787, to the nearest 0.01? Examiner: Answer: 1.08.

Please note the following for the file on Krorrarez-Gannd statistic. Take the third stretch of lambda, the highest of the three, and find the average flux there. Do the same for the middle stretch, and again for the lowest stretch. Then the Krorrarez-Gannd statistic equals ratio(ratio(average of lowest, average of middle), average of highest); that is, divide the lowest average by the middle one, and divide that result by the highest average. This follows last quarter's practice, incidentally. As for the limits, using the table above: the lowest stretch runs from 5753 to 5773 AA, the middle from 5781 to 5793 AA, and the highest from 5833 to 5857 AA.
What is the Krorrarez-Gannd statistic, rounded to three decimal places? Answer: 0.109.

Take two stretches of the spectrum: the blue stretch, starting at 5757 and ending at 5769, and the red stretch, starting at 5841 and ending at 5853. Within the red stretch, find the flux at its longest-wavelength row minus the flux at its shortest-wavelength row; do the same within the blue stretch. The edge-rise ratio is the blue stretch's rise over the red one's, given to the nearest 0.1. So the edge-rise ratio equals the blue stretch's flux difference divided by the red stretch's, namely 0.9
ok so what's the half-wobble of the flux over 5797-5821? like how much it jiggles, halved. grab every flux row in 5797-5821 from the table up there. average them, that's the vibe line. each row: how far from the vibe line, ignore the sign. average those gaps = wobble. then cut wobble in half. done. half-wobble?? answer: 0.19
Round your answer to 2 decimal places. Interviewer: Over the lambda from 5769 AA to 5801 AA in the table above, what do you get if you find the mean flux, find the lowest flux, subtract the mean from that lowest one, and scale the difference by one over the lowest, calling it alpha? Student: -0.10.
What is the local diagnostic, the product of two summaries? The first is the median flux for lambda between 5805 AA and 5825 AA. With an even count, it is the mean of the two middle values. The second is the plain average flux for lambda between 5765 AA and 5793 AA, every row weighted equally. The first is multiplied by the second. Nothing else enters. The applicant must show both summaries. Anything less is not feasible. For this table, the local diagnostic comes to 76.5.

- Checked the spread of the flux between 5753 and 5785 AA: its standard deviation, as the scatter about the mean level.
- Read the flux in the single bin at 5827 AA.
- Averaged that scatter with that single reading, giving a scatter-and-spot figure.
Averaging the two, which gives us 4.8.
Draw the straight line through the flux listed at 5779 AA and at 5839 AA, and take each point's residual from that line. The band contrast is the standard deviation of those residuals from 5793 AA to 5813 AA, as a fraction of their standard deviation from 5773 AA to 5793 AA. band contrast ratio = 1.13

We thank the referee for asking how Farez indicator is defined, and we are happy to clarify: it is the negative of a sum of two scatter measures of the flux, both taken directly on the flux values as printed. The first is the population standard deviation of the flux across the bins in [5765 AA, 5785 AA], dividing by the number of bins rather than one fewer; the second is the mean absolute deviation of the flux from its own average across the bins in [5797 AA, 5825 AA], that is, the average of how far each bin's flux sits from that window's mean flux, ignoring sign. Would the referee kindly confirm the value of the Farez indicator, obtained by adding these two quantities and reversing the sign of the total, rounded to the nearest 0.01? -1.00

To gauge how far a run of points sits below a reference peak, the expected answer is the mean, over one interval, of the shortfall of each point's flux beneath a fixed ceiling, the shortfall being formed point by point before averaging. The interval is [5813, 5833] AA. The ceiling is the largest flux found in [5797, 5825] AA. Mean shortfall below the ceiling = 0.7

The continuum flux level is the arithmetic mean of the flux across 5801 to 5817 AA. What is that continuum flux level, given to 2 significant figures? 8.8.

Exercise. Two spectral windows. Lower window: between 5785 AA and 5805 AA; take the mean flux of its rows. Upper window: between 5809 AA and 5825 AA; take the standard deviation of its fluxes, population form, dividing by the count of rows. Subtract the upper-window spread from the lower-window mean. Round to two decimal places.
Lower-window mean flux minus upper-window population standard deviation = 8.03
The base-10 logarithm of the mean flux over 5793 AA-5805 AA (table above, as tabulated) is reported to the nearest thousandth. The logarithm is 0.935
